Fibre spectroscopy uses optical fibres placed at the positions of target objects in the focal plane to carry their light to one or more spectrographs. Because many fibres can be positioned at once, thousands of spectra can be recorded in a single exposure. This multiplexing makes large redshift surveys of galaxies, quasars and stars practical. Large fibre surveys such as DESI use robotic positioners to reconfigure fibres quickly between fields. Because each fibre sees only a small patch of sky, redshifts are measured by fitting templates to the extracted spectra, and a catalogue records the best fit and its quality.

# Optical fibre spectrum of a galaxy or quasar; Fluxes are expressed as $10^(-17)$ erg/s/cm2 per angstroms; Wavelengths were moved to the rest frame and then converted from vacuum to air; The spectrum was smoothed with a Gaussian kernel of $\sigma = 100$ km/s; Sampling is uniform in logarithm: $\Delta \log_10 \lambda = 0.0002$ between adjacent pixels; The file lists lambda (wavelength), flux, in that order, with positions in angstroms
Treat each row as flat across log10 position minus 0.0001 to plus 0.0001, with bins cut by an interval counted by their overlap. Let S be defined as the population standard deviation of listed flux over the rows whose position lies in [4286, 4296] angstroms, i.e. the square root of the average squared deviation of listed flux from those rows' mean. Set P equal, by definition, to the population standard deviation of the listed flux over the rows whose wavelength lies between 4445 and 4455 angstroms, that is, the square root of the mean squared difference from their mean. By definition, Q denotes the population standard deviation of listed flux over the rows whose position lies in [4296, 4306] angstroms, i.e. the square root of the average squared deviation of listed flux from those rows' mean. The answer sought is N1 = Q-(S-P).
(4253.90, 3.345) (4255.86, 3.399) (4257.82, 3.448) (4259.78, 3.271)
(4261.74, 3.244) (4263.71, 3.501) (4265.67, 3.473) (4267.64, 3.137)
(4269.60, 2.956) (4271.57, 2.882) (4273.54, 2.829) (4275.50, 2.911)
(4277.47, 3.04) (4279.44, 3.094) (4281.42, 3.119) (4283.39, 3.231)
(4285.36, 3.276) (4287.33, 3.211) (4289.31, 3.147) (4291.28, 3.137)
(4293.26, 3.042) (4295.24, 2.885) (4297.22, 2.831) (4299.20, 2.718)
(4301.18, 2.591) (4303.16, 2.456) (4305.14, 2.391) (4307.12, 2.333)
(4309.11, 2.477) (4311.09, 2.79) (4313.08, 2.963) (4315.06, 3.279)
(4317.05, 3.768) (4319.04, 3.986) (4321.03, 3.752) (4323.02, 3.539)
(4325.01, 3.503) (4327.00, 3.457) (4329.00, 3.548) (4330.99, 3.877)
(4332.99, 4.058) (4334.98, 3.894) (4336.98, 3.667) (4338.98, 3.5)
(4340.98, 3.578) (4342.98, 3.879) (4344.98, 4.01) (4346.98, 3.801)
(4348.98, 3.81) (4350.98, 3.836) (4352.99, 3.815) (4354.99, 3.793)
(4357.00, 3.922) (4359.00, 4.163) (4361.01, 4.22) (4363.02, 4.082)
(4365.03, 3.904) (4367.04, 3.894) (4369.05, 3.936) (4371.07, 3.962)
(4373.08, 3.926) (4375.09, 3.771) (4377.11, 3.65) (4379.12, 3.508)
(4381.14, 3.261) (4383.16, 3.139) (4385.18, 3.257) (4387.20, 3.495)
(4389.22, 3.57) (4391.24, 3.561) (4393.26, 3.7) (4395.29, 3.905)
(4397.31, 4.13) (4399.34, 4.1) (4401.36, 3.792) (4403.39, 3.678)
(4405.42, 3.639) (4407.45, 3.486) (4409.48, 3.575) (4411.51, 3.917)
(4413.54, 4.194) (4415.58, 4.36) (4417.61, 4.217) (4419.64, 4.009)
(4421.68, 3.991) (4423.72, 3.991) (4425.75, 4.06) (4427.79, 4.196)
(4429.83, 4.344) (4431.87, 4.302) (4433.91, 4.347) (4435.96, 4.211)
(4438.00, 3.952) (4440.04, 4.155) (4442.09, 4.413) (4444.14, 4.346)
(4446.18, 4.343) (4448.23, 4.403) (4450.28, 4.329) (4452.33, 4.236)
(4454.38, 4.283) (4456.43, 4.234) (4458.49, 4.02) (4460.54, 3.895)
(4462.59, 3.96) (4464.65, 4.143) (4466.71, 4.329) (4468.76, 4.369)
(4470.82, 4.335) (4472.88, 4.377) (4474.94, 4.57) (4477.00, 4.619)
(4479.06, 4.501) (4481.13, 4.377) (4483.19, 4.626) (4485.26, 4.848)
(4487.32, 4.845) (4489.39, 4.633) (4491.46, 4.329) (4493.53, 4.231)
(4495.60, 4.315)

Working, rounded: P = 0.06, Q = 0.16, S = 0.11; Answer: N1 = 0.11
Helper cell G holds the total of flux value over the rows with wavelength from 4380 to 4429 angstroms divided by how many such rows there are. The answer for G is 3.80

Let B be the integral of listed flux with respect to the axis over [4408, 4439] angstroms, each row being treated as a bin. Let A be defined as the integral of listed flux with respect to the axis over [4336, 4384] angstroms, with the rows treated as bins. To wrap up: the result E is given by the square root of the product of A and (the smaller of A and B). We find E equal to 152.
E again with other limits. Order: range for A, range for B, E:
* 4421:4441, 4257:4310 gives 83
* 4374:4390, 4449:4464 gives 55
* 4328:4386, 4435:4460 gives 152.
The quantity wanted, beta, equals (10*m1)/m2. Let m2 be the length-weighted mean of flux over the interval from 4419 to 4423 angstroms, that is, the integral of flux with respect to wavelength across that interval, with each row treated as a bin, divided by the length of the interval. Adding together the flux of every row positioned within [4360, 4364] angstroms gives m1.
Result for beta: 21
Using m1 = 8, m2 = 4.0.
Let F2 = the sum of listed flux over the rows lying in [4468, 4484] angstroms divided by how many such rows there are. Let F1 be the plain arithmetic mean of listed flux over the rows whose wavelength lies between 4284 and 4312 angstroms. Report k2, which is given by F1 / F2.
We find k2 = 0.6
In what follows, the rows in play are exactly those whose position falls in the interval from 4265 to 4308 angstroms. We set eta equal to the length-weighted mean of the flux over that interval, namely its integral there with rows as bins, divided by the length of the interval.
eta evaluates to 2.9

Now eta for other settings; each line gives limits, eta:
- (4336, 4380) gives 3.8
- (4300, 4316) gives 2.7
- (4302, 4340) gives 3.3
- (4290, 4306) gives 2.8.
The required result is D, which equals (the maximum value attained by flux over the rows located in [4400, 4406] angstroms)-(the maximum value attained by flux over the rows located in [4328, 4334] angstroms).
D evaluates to -0.27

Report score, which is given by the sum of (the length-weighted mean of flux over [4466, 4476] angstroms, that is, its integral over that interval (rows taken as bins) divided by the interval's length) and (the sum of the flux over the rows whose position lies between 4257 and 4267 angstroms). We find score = 21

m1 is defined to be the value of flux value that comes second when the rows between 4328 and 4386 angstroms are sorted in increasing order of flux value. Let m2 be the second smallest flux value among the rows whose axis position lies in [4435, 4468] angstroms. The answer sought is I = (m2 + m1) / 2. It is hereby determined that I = 3.6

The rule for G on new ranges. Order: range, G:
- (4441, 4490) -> 4.38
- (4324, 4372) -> 3.84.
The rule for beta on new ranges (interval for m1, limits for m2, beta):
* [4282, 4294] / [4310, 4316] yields 63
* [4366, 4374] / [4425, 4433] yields 37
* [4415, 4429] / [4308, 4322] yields 88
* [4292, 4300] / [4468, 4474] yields 26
